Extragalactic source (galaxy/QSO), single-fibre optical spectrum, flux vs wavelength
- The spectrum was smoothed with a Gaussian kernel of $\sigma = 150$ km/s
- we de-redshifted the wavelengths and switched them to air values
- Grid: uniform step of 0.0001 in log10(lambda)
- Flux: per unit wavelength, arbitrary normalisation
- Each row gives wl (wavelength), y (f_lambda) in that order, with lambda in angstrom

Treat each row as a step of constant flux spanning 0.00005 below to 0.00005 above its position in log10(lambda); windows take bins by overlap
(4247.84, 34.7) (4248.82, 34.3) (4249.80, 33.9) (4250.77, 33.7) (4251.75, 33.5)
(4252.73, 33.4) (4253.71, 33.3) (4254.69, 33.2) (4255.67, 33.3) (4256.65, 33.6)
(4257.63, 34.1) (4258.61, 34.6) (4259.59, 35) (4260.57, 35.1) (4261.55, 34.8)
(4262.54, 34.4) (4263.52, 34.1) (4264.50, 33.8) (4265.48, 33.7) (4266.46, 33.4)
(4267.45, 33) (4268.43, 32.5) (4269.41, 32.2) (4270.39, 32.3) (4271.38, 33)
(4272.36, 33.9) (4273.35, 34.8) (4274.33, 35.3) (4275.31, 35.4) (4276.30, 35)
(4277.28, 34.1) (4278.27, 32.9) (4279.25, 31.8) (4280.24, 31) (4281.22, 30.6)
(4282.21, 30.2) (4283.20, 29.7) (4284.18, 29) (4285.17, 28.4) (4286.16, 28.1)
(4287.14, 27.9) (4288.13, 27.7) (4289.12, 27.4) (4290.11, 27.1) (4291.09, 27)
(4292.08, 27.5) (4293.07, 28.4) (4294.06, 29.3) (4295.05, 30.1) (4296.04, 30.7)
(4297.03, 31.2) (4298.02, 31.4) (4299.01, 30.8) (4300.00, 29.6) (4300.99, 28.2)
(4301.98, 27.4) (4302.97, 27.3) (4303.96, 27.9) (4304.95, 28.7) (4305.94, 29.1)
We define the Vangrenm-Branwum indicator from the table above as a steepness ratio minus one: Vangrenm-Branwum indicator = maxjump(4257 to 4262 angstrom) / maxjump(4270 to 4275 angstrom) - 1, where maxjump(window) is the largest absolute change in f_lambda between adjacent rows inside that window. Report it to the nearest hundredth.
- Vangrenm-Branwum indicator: -0.44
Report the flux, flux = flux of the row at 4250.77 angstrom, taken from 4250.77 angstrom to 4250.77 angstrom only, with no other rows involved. 33.7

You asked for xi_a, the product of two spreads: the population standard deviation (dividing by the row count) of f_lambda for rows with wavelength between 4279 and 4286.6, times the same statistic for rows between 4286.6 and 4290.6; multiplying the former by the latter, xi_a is 0.37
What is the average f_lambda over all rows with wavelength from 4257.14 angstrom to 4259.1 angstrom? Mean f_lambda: 34.4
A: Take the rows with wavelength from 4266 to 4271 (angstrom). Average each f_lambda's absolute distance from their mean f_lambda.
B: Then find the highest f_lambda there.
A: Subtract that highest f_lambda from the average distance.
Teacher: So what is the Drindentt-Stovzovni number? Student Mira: -33.0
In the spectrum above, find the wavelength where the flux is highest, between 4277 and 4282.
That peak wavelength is 4277.28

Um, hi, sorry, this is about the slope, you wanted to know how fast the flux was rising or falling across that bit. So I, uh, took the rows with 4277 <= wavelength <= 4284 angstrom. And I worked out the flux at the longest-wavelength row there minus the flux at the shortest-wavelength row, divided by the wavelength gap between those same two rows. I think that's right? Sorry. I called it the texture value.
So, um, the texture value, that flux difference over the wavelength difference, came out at -0.7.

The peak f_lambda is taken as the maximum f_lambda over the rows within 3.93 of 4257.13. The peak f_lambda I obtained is 35.1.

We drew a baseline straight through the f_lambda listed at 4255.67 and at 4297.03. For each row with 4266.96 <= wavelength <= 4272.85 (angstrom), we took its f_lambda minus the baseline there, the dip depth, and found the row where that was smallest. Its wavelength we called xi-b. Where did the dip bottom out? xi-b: 4269.41 angstrom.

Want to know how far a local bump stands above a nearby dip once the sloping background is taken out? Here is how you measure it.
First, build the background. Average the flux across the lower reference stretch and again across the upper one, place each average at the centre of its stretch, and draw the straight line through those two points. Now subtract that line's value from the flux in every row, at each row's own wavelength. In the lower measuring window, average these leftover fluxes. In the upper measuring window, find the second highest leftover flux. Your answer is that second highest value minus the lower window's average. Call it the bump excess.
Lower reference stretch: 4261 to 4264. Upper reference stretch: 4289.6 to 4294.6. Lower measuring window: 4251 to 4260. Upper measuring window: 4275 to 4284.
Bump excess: 5.8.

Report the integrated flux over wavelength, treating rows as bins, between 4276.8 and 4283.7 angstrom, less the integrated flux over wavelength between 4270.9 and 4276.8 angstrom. 13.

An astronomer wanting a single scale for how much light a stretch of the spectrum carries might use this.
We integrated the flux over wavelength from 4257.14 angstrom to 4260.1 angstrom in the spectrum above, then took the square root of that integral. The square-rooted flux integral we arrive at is 10.1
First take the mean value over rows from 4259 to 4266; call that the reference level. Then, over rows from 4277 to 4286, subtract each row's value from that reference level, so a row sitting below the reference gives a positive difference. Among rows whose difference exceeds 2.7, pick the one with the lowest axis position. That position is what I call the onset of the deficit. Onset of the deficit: 4280.24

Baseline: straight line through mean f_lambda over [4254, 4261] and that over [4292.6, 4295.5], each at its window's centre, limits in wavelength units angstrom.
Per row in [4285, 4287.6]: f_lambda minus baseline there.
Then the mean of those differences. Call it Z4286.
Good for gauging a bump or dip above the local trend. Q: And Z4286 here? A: -2.2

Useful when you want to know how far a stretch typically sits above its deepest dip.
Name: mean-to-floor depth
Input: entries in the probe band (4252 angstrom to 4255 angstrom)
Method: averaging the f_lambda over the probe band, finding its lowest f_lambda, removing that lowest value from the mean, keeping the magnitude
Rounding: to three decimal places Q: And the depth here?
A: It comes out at 0.100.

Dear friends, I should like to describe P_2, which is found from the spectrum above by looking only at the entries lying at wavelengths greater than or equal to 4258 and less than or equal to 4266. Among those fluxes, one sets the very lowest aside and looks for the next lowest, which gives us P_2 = 33.8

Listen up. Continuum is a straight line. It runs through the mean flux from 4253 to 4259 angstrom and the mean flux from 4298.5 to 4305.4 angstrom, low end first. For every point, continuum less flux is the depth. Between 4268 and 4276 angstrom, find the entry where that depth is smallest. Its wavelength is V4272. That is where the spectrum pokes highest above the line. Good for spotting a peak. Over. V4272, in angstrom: 4275.31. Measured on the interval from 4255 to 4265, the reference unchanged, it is 4260.57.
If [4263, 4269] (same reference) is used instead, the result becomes 4263.52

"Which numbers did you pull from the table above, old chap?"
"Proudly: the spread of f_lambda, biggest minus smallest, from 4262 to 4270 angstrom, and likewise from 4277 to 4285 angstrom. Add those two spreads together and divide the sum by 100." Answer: 0.07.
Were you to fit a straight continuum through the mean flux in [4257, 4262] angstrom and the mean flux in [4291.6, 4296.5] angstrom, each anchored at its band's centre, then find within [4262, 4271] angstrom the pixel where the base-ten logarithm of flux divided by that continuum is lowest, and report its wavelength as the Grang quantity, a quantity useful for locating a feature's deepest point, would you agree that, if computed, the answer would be 4269.41 angstrom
